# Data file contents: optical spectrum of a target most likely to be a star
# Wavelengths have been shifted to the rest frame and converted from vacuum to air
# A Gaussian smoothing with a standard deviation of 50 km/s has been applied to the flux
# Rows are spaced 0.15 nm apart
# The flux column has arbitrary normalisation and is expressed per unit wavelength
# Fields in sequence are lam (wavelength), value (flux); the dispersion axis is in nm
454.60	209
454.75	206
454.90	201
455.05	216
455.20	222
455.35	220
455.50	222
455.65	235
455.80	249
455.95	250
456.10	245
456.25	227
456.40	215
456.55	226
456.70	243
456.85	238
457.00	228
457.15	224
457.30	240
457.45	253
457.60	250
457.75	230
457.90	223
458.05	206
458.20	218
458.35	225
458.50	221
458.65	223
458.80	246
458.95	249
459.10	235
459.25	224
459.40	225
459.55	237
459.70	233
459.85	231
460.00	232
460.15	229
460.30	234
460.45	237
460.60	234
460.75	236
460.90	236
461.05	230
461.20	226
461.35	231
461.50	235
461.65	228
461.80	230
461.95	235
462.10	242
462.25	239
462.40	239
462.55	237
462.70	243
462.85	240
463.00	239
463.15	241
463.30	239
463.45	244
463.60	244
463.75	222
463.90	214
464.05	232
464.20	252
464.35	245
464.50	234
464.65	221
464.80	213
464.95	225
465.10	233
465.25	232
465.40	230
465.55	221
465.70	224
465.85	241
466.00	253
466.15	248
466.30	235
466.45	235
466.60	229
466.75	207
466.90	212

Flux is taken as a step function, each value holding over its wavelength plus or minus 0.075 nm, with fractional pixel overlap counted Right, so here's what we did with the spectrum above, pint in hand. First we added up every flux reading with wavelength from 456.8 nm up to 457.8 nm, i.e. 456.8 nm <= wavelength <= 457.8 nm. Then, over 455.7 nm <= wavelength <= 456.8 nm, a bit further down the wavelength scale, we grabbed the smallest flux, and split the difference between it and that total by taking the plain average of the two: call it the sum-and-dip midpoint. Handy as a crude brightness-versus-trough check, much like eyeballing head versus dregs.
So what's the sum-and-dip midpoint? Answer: 939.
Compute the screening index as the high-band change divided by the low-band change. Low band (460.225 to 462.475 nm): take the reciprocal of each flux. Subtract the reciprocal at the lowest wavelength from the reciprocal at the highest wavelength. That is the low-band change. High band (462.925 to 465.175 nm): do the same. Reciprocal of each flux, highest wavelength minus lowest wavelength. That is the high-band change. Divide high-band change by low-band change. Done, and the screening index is -1.2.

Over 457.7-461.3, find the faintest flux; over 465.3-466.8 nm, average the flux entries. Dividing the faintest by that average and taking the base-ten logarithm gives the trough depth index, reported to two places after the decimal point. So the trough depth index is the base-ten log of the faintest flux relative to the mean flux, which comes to -0.05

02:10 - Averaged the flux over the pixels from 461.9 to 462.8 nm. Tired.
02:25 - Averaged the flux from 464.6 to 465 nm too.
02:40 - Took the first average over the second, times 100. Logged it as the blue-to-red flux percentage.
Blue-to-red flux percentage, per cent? 109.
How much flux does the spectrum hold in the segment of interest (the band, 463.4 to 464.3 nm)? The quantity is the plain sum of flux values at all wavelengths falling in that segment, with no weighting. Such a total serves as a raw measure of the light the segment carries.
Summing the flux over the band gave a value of 1408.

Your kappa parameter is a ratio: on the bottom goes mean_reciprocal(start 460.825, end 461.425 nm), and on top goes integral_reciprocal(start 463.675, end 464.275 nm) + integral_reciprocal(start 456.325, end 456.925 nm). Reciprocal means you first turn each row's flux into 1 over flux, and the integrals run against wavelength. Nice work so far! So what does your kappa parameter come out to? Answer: 1.21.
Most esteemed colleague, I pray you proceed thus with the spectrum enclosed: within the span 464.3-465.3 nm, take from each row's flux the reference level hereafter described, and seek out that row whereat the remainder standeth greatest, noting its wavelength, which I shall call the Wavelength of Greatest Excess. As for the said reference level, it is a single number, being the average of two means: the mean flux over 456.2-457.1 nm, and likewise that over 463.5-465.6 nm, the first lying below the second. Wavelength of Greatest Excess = 464.35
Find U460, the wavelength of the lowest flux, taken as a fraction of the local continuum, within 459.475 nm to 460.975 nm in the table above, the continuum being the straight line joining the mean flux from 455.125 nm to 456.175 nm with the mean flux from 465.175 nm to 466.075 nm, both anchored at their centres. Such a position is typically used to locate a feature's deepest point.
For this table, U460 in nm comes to 460.15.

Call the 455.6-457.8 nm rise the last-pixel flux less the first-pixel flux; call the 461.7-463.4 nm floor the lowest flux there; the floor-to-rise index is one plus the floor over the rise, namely -45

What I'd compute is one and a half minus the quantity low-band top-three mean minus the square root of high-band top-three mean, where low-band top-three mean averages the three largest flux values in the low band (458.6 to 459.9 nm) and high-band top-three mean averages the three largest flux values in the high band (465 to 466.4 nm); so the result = -227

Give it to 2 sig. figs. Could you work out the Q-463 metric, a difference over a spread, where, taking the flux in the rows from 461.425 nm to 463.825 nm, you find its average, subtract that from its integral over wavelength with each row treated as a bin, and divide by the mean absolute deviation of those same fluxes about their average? 72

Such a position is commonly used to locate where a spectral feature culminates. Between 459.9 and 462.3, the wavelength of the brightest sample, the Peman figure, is 462.10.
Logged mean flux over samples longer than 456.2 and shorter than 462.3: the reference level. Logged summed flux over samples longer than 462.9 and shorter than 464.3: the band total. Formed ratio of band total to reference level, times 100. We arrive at 918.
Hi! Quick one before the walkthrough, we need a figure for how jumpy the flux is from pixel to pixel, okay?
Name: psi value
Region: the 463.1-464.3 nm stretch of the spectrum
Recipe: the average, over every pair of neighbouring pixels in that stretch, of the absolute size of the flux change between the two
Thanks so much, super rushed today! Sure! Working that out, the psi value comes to 11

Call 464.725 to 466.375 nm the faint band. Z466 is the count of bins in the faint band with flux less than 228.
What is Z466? 4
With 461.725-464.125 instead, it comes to 2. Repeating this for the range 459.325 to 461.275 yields 2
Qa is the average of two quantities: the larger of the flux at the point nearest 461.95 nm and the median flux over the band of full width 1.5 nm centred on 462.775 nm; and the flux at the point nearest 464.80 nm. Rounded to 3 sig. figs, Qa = 226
